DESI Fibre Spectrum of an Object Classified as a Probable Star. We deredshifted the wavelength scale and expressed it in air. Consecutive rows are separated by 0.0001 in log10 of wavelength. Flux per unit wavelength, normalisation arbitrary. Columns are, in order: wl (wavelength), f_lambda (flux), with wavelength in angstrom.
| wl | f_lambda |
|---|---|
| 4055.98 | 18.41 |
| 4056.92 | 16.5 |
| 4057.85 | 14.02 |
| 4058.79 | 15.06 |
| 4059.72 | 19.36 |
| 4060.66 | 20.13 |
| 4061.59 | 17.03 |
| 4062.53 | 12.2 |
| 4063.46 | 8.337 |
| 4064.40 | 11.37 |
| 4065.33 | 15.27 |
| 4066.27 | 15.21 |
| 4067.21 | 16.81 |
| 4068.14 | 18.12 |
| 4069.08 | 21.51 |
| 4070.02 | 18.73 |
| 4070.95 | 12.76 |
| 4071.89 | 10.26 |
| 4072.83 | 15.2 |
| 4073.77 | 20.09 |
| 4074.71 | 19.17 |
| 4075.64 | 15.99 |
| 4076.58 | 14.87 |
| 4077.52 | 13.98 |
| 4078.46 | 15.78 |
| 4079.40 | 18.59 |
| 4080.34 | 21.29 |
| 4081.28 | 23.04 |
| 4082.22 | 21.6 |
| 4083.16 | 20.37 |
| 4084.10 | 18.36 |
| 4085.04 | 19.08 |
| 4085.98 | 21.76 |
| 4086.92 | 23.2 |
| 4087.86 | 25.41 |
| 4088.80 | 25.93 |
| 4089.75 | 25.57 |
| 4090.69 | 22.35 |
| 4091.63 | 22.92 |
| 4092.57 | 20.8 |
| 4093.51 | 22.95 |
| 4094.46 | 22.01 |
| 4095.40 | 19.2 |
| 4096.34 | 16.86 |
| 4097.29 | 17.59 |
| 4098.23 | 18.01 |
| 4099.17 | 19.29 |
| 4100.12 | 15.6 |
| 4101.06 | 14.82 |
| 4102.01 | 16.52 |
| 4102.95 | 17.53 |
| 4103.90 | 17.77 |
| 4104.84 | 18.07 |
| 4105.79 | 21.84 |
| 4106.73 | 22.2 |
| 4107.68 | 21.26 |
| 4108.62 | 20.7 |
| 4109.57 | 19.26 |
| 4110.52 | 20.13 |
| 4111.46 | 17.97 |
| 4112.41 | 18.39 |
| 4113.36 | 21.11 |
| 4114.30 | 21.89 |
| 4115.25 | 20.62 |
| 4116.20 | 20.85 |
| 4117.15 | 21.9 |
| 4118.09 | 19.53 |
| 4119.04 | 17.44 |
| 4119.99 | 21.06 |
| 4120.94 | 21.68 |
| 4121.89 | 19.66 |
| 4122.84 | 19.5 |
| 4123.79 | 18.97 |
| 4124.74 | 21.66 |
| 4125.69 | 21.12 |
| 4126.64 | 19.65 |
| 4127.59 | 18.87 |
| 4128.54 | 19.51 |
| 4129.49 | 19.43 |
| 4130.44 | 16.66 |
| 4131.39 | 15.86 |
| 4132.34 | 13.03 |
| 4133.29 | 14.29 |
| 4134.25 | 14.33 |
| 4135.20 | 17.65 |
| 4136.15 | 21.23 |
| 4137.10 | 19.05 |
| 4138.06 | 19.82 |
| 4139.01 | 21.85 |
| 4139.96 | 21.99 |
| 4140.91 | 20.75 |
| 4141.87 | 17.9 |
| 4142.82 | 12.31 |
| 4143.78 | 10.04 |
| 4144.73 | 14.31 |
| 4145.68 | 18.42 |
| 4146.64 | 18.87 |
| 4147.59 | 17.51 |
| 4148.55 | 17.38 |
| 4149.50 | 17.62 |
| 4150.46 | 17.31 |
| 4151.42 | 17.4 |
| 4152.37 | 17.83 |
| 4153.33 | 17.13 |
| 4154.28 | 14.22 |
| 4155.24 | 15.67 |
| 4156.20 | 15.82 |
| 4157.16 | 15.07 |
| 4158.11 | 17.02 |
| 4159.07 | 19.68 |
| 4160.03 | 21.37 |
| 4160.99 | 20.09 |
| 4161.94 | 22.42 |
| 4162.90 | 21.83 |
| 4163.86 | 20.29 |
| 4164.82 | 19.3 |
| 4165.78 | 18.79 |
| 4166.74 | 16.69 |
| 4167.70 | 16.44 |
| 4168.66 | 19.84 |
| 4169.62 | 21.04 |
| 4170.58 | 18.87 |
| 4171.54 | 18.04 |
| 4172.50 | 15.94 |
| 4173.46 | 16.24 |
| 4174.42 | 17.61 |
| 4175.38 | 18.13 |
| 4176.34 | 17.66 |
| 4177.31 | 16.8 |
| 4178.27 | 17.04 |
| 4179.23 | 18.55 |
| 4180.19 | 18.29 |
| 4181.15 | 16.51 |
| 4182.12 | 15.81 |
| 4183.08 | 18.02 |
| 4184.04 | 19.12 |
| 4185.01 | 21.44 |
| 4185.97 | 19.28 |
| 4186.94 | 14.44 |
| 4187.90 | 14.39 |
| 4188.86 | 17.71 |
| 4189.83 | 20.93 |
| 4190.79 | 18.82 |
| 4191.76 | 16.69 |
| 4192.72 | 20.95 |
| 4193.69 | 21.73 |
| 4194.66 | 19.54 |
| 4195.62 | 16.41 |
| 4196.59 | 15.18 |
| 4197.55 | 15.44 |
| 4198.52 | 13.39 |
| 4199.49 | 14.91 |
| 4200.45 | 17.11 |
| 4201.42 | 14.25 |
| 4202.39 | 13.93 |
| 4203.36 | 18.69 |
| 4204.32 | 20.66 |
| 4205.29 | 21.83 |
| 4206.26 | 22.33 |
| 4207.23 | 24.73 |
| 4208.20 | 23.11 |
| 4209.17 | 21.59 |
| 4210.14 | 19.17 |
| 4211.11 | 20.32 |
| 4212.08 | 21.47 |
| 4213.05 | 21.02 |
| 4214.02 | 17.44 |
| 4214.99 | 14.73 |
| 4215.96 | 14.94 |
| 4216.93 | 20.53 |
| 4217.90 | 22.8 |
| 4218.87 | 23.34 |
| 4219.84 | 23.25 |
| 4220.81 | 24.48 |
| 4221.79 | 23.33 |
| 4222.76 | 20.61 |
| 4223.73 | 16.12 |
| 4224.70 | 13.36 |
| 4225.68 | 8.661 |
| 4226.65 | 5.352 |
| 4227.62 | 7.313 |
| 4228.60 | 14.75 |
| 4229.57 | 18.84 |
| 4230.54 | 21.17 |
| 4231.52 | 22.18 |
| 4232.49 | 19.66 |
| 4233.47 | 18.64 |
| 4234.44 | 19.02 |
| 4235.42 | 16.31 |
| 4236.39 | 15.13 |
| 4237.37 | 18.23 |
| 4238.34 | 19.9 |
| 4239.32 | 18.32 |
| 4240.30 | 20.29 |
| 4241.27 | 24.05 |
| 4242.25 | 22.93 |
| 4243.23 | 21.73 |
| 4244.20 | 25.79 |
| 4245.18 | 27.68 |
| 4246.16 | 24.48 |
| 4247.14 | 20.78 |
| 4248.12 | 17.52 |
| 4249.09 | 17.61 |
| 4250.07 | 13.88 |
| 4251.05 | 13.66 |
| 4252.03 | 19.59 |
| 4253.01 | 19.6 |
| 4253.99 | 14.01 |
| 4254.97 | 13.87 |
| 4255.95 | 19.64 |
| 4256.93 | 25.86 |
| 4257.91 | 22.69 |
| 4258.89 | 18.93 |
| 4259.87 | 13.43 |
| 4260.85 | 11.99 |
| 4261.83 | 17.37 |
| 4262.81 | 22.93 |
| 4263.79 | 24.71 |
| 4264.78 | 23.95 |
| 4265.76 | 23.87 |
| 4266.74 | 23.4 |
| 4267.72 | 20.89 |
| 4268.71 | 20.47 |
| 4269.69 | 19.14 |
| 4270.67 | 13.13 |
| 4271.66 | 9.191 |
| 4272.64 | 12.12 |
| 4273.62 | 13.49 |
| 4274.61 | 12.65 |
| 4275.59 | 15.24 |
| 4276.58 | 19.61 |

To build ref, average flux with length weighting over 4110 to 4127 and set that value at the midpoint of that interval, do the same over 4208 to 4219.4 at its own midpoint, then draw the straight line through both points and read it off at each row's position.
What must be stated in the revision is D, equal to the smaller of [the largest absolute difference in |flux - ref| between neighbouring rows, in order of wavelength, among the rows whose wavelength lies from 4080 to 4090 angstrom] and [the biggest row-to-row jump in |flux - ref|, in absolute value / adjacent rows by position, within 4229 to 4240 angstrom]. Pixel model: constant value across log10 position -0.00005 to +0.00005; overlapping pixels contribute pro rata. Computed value 2.21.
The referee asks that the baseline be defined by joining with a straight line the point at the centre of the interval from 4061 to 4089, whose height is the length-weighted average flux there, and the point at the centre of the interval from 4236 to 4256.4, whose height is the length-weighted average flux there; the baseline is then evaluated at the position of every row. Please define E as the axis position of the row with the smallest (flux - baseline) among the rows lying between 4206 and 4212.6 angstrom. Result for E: 4210.14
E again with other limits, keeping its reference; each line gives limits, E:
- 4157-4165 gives 4157.16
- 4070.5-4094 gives 4071.89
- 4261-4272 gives 4271.66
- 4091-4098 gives 4096.34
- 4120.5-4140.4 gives 4132.34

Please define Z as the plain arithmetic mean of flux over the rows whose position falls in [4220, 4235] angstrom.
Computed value 16.9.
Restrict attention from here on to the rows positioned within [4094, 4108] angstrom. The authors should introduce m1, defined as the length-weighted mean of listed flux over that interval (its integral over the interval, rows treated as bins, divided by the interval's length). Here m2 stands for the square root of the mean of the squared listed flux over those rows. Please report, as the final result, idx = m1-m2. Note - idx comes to -0.17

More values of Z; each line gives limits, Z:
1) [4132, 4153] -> 17.3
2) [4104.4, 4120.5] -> 20.2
